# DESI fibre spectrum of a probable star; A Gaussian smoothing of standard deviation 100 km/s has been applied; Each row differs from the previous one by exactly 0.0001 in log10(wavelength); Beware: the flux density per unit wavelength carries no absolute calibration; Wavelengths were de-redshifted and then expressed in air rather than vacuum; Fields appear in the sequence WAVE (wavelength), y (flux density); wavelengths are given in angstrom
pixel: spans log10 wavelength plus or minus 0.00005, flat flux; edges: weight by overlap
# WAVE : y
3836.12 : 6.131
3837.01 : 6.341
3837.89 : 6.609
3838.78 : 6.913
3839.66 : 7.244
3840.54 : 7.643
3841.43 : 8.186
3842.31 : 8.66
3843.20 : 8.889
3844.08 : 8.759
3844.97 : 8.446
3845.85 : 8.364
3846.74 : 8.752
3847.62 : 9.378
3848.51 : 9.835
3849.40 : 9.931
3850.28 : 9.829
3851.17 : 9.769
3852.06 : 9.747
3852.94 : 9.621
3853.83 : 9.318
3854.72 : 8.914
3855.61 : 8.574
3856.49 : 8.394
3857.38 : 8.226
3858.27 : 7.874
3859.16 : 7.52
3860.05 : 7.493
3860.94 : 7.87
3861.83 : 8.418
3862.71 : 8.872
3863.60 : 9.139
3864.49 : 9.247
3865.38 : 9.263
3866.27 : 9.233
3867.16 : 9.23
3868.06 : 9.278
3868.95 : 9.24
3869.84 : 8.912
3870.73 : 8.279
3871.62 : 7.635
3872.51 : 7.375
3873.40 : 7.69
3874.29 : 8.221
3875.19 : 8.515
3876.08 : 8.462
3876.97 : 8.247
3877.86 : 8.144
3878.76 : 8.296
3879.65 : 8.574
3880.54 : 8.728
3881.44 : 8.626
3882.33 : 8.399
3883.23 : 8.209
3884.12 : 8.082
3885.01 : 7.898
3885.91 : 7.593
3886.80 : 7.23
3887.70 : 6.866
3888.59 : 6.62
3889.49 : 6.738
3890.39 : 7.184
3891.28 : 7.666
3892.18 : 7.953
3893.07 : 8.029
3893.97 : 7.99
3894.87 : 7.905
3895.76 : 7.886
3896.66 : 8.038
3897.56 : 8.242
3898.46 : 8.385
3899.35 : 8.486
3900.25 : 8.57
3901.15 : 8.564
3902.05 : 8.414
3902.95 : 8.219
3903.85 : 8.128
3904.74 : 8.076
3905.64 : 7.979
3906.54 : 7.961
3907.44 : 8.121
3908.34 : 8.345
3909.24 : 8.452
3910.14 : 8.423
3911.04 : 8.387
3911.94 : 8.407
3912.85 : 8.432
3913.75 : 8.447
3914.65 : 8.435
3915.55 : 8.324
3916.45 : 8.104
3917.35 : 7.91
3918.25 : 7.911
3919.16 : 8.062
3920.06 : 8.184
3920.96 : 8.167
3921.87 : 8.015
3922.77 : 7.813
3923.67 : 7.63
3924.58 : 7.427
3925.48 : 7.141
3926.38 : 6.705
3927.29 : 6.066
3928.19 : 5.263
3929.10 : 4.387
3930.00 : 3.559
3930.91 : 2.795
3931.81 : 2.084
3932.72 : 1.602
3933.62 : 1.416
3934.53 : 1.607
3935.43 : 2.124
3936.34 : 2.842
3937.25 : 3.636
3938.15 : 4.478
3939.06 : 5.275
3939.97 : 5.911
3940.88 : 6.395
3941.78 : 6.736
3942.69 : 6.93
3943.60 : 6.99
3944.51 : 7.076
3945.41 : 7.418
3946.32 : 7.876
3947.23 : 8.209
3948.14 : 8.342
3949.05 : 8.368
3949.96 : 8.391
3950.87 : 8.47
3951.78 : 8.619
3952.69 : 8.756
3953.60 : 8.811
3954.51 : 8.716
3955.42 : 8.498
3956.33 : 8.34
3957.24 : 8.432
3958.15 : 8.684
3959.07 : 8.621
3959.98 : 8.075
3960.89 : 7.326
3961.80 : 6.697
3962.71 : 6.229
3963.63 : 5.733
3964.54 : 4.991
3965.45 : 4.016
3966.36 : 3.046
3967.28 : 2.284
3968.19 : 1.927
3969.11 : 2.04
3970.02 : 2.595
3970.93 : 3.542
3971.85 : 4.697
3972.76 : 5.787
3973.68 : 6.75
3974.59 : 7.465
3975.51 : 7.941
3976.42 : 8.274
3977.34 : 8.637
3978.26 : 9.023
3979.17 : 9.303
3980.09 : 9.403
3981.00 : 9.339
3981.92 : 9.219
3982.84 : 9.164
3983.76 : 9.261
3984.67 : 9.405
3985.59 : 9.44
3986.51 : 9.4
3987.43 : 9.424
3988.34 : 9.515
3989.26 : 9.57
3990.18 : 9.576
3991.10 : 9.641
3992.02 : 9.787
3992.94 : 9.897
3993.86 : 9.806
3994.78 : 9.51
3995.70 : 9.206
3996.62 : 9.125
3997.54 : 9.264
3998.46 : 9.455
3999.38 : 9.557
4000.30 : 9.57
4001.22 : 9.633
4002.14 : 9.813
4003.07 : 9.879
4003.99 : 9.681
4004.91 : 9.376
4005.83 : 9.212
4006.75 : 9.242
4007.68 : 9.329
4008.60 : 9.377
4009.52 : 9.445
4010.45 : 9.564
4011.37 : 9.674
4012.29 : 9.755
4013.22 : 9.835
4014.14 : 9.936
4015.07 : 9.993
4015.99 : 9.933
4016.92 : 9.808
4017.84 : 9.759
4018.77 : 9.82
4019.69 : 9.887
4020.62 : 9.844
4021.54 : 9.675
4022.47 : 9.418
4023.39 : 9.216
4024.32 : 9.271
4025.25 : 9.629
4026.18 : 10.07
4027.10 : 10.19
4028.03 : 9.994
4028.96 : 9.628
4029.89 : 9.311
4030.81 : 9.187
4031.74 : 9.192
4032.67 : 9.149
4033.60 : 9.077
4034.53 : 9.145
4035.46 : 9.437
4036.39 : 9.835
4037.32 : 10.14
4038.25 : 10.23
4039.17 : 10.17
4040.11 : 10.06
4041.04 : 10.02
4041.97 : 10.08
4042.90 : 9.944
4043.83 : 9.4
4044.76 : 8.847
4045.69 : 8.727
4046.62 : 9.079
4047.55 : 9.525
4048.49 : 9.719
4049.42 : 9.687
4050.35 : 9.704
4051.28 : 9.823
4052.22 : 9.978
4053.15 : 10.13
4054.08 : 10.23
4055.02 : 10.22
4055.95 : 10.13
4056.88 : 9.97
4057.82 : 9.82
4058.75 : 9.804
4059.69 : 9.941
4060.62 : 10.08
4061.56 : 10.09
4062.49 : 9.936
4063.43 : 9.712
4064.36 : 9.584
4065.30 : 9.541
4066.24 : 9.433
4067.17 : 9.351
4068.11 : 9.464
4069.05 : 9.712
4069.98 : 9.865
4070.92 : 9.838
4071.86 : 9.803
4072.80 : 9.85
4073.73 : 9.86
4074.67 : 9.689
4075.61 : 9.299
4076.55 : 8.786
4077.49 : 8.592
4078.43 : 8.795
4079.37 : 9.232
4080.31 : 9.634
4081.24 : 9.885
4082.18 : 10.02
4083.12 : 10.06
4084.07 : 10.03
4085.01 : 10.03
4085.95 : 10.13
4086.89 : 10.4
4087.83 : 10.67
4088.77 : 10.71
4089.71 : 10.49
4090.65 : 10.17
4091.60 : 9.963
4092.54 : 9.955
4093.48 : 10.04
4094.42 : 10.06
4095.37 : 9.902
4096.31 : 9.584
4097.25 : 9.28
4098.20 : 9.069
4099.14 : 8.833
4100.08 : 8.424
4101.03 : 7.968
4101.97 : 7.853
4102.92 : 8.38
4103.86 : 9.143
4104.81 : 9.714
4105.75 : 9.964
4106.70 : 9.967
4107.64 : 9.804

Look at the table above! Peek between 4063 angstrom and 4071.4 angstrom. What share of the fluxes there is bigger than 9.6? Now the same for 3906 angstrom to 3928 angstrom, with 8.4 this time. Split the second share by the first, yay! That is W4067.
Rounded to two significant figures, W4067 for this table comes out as 0.56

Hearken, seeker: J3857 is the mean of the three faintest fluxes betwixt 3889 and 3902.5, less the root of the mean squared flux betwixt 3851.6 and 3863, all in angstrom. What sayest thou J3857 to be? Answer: -1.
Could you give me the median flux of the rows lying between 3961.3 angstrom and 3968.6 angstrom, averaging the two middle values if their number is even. 4.5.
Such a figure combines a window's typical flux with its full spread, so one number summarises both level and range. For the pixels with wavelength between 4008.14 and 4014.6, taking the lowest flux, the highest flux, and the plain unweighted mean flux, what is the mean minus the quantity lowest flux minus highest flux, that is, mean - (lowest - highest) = 10.2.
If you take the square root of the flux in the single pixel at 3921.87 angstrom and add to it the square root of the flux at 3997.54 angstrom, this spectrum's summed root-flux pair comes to 5.87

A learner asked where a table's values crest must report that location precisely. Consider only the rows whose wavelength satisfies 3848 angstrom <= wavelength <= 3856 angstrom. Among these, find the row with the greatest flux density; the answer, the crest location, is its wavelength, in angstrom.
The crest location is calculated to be 3849.40 angstrom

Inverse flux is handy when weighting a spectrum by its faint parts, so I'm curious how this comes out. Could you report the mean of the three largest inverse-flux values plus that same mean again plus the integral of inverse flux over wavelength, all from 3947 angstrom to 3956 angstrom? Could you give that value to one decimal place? 1.3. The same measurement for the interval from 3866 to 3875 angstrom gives 1.3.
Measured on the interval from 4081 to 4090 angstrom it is 1.1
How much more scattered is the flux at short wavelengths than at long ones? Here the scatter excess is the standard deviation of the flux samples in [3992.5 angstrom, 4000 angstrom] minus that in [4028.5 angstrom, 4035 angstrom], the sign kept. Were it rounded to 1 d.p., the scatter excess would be 0.1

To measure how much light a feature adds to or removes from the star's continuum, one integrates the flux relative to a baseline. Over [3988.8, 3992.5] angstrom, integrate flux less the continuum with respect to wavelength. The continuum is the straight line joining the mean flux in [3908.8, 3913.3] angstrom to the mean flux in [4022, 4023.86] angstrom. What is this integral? 2.2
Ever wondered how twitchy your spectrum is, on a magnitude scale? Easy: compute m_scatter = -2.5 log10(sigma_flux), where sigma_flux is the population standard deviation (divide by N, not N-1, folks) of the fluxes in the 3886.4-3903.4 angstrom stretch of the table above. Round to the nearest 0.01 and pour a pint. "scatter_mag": 0.54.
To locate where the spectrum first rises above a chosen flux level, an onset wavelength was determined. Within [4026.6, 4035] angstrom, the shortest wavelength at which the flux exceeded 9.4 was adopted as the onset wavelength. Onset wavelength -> 4027.10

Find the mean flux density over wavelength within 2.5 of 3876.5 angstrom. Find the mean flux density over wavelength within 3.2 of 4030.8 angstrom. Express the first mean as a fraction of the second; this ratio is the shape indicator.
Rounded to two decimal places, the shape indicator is 0.89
